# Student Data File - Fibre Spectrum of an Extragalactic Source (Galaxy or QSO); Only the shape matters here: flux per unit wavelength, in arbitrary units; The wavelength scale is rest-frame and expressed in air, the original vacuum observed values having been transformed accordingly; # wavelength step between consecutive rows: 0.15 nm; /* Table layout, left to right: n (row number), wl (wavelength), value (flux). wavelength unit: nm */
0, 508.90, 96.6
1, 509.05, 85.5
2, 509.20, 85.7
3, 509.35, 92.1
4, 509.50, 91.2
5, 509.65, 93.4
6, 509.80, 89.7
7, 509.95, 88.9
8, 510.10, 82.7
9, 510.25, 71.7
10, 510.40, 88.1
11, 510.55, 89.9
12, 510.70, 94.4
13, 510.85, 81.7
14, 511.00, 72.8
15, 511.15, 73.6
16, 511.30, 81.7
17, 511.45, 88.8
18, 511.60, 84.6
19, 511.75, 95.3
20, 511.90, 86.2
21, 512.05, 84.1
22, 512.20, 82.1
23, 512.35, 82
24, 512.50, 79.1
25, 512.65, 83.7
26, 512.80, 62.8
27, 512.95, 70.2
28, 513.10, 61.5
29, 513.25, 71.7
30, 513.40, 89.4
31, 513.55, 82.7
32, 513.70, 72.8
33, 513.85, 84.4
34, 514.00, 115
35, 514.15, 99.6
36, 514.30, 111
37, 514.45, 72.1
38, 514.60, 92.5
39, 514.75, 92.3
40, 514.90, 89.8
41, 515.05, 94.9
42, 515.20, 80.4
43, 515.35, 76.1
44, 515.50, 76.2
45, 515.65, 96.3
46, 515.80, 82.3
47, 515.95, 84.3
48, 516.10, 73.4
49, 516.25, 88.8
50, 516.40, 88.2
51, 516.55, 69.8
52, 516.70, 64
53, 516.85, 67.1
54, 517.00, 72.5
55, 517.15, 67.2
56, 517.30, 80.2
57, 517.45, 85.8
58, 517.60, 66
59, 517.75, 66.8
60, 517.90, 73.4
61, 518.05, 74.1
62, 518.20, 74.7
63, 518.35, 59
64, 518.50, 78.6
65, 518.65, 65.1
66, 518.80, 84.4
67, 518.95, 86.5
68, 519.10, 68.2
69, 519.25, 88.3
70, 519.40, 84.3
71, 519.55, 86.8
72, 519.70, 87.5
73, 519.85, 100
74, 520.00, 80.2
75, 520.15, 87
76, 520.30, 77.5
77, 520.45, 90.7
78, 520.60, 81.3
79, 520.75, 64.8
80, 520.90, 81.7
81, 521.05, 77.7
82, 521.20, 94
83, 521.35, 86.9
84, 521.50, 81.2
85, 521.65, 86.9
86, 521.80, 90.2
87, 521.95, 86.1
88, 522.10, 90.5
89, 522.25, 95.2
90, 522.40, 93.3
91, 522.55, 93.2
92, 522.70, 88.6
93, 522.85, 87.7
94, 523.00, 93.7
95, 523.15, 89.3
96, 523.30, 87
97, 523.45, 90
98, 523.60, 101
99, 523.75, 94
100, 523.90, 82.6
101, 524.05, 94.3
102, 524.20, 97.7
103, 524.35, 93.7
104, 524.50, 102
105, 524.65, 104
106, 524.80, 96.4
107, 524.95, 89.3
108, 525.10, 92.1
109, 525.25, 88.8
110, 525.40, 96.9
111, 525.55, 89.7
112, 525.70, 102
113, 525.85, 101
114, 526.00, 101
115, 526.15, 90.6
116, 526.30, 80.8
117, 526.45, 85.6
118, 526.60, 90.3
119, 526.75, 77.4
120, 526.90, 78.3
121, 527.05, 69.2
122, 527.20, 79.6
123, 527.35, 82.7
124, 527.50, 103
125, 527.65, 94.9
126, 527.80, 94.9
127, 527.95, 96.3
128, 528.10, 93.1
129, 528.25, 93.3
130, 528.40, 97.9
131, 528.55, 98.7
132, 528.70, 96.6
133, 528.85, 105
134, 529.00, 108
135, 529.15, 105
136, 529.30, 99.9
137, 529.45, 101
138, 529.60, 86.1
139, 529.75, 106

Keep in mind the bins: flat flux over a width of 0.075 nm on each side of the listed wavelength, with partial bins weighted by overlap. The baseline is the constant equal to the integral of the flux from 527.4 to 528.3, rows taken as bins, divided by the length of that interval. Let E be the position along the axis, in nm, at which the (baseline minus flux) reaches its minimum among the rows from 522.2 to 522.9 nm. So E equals 522.25 nm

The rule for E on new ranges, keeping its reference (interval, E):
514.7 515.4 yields 515.05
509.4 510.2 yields 509.65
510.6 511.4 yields 510.70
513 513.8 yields 513.40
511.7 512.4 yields 511.75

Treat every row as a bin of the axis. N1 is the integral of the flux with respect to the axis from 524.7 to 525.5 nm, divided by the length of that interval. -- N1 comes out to 93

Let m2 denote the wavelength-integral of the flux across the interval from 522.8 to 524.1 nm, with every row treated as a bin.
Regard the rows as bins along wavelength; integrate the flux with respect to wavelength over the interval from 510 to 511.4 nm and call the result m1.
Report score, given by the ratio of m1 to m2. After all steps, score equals 0.97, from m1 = 114.9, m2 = 118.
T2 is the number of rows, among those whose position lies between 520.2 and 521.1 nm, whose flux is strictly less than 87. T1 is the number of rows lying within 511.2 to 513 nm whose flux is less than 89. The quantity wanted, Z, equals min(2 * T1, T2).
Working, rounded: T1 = 11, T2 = 5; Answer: 5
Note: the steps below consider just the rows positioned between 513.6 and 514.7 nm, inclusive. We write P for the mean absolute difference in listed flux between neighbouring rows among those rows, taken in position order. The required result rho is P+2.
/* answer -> 23.4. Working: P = 21.4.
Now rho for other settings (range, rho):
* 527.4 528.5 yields 4.9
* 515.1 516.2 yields 10.6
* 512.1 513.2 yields 9.4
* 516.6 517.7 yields 10.7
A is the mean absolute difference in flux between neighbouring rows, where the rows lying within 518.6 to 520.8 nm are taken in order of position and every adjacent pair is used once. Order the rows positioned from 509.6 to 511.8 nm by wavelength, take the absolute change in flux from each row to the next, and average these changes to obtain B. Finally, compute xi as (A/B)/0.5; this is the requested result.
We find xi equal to 3.2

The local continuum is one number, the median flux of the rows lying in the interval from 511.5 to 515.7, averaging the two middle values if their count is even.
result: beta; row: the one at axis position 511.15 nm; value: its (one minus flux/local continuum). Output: 0.12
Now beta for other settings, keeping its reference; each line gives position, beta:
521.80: -0.08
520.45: -0.08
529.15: -0.25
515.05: -0.13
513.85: -0.01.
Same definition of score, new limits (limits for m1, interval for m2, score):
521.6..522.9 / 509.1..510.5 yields 0.96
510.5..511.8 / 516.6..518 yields 1.10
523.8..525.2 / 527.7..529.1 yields 0.96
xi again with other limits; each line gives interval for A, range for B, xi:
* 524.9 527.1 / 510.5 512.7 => 2.2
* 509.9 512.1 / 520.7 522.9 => 2.6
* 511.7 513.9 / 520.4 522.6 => 2.3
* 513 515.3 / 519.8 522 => 2.8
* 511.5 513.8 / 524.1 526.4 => 2.7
